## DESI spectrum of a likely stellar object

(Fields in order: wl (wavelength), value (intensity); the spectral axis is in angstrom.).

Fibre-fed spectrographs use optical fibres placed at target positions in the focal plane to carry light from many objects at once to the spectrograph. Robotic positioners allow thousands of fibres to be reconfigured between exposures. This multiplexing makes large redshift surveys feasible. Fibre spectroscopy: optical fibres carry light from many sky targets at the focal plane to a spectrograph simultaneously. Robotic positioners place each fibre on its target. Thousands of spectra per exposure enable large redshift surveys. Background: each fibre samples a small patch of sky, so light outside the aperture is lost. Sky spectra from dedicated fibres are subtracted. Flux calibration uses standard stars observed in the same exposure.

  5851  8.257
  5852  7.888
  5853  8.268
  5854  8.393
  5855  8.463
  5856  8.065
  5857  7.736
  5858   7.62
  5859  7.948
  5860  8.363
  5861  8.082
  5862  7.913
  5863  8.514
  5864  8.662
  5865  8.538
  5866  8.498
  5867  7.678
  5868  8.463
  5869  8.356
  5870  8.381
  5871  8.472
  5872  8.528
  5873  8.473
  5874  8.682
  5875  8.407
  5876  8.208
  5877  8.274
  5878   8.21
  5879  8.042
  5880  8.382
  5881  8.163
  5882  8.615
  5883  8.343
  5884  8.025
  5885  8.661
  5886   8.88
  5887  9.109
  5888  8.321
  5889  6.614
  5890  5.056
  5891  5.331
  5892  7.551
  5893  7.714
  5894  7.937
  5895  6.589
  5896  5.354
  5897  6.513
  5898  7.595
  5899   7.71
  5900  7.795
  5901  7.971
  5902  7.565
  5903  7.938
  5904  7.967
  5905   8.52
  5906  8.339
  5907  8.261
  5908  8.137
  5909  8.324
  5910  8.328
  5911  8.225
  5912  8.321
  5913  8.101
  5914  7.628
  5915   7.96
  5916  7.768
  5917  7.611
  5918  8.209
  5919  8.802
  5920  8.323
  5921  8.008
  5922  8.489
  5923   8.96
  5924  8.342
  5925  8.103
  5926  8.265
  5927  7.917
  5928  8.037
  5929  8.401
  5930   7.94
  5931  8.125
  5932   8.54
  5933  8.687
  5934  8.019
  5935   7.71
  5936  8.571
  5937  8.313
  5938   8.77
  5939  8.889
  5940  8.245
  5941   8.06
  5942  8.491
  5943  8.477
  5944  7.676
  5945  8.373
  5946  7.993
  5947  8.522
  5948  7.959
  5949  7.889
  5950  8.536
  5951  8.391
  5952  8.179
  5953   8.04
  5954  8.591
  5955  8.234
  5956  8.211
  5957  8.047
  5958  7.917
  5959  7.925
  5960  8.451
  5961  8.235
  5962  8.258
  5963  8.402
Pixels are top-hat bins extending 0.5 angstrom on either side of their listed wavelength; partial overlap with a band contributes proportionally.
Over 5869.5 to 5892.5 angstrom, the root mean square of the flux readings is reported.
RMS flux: 8.09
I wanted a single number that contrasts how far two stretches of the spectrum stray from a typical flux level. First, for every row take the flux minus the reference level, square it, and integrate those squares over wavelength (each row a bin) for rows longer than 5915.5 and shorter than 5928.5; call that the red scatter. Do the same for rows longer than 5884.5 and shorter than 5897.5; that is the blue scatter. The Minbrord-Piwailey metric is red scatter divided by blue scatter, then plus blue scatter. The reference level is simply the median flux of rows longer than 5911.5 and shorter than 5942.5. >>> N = 38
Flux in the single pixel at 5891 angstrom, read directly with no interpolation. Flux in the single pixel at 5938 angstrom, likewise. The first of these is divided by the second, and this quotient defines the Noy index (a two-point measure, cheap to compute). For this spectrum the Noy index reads 0.61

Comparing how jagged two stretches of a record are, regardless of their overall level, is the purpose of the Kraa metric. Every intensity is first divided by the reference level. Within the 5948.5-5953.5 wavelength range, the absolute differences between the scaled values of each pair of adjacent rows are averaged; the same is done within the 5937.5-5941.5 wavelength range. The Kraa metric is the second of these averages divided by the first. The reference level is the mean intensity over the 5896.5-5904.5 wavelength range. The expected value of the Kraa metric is 1.1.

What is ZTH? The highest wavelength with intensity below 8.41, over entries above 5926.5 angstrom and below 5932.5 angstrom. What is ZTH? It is 5931 angstrom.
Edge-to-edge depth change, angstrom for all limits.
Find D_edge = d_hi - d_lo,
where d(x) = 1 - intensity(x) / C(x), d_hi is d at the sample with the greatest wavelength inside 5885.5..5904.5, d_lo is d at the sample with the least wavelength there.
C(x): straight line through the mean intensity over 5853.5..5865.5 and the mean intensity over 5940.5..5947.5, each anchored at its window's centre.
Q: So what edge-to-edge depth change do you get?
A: 0.11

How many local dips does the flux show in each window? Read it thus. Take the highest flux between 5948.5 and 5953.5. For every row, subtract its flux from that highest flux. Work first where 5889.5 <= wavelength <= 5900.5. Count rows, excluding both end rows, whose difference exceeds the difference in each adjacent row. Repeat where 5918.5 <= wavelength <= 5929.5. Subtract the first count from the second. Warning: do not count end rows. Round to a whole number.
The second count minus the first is 2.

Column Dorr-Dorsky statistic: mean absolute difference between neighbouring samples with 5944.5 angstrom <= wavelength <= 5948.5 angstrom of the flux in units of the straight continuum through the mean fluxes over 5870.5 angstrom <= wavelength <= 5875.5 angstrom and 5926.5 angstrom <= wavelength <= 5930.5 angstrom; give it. 0.062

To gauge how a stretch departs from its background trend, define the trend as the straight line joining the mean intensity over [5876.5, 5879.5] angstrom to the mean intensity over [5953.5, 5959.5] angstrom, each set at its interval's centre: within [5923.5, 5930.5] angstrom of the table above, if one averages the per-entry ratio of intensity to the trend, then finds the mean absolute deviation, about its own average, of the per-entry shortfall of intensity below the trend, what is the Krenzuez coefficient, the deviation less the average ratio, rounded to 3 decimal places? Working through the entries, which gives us -0.833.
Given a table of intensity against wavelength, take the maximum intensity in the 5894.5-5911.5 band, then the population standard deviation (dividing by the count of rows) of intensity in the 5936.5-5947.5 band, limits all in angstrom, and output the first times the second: 2.83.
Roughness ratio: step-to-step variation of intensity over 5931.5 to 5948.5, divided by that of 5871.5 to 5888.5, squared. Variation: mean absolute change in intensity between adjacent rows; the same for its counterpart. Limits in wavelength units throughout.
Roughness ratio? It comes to 2.5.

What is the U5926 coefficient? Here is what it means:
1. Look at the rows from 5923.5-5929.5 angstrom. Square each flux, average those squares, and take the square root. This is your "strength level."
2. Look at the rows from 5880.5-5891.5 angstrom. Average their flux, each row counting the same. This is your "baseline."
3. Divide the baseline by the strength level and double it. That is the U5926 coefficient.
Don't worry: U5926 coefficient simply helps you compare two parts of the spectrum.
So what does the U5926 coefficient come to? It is 1.89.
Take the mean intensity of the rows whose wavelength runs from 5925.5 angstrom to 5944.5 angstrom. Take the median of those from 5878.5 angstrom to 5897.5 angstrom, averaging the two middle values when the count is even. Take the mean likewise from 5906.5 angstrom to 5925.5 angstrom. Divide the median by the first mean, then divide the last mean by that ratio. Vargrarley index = 8.5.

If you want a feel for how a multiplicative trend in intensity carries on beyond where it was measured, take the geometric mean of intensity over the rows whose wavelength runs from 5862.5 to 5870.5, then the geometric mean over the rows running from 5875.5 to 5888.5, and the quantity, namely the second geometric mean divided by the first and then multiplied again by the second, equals 8.4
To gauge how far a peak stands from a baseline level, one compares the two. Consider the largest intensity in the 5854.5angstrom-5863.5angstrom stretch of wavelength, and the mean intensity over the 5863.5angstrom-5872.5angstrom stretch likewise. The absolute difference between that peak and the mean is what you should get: 0.12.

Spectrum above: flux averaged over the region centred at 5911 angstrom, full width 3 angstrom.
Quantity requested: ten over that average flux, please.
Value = 1.21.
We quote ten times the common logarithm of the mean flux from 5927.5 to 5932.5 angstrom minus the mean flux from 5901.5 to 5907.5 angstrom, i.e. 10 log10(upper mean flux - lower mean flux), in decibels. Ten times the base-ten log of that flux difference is -10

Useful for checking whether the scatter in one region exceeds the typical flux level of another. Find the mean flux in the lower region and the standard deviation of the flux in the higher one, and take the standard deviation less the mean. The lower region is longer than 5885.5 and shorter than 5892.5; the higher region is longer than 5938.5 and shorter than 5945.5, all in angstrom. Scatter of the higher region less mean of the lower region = -6.9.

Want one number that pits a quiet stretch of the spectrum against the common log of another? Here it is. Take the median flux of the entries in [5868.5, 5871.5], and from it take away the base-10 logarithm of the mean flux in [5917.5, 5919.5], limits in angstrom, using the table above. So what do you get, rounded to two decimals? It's 7.45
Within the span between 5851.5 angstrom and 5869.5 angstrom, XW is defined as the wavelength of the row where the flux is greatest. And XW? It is 5864 angstrom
